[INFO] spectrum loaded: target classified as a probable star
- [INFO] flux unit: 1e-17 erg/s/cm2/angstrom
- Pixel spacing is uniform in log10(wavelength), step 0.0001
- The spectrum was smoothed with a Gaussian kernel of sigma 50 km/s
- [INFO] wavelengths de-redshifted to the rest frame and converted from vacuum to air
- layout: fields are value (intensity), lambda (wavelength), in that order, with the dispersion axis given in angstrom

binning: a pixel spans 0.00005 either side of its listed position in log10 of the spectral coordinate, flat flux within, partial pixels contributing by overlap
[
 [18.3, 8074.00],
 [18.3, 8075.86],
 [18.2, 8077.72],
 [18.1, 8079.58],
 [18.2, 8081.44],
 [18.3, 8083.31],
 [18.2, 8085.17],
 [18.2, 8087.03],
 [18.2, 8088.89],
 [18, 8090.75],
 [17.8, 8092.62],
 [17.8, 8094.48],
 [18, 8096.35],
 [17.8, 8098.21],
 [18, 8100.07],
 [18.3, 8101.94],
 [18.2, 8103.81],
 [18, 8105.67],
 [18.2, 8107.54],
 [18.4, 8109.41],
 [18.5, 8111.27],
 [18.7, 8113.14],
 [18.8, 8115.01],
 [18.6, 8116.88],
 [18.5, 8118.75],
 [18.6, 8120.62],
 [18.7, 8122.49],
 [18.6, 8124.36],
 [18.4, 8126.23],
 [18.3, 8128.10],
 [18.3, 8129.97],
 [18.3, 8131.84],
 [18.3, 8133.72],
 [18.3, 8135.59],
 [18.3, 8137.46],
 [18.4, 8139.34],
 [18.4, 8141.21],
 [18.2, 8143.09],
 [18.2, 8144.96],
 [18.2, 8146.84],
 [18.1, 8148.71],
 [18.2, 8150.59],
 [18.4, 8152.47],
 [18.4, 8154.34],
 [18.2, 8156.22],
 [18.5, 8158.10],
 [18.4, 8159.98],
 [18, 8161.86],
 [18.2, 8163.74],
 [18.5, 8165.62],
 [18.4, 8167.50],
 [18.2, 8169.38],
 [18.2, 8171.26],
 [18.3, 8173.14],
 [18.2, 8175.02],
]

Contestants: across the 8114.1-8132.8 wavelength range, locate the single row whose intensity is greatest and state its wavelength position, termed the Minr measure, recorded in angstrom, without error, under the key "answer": 8115.01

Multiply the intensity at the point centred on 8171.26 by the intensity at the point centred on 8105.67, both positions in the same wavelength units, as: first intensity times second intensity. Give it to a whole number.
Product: 328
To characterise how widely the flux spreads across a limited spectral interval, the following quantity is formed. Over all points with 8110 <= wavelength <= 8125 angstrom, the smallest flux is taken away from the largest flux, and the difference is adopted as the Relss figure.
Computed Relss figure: 0.30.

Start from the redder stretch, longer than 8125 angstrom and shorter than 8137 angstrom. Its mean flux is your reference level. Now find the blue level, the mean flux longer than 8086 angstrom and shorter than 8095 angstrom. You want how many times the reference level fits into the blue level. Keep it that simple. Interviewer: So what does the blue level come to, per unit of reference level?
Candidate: 0.98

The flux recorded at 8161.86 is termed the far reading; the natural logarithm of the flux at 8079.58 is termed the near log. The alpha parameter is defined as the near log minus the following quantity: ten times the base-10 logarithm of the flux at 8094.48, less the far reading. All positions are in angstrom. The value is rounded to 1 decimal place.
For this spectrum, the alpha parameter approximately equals 8.4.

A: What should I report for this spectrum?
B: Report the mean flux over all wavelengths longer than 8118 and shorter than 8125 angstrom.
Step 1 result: 18.6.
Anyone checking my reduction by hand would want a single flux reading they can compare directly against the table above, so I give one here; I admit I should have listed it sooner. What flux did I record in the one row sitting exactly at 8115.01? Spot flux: 18.8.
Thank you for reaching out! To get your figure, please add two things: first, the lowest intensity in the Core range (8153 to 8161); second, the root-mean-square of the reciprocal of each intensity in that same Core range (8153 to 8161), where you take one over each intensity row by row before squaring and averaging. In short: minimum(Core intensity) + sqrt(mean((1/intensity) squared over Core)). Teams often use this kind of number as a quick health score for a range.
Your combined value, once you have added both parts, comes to 18.3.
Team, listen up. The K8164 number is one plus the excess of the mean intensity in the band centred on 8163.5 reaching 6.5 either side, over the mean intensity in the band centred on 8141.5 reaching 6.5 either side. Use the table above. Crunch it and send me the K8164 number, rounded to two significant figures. 1.0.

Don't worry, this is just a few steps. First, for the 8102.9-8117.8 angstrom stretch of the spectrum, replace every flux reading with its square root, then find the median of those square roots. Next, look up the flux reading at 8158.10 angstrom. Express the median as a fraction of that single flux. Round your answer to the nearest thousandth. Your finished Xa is 0.232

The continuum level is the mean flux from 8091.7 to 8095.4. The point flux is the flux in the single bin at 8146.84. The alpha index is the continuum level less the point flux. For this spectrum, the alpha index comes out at -0.4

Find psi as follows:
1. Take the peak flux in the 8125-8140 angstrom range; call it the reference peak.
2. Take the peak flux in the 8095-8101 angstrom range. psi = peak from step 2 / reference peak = 0.98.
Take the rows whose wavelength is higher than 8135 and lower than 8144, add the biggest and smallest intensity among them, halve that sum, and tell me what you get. 18.3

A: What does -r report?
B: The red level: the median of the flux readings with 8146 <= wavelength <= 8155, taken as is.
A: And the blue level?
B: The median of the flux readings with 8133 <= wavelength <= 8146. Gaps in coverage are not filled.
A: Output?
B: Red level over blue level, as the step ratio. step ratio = 0.99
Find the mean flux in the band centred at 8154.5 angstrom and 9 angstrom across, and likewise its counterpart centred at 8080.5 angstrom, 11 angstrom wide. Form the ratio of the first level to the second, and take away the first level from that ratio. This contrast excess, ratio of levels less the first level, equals -17.3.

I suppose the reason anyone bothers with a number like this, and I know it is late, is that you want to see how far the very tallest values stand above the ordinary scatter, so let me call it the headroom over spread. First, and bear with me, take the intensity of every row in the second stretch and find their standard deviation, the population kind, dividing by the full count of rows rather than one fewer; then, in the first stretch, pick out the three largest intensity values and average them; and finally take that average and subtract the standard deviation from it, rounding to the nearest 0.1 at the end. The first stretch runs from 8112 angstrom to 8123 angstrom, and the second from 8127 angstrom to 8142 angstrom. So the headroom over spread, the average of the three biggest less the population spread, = 18.7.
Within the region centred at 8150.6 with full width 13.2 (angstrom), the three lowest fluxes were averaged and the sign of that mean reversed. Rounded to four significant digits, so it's -18.17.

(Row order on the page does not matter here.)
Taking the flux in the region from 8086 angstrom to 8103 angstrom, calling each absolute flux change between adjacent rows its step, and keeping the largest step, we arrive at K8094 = 0.30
